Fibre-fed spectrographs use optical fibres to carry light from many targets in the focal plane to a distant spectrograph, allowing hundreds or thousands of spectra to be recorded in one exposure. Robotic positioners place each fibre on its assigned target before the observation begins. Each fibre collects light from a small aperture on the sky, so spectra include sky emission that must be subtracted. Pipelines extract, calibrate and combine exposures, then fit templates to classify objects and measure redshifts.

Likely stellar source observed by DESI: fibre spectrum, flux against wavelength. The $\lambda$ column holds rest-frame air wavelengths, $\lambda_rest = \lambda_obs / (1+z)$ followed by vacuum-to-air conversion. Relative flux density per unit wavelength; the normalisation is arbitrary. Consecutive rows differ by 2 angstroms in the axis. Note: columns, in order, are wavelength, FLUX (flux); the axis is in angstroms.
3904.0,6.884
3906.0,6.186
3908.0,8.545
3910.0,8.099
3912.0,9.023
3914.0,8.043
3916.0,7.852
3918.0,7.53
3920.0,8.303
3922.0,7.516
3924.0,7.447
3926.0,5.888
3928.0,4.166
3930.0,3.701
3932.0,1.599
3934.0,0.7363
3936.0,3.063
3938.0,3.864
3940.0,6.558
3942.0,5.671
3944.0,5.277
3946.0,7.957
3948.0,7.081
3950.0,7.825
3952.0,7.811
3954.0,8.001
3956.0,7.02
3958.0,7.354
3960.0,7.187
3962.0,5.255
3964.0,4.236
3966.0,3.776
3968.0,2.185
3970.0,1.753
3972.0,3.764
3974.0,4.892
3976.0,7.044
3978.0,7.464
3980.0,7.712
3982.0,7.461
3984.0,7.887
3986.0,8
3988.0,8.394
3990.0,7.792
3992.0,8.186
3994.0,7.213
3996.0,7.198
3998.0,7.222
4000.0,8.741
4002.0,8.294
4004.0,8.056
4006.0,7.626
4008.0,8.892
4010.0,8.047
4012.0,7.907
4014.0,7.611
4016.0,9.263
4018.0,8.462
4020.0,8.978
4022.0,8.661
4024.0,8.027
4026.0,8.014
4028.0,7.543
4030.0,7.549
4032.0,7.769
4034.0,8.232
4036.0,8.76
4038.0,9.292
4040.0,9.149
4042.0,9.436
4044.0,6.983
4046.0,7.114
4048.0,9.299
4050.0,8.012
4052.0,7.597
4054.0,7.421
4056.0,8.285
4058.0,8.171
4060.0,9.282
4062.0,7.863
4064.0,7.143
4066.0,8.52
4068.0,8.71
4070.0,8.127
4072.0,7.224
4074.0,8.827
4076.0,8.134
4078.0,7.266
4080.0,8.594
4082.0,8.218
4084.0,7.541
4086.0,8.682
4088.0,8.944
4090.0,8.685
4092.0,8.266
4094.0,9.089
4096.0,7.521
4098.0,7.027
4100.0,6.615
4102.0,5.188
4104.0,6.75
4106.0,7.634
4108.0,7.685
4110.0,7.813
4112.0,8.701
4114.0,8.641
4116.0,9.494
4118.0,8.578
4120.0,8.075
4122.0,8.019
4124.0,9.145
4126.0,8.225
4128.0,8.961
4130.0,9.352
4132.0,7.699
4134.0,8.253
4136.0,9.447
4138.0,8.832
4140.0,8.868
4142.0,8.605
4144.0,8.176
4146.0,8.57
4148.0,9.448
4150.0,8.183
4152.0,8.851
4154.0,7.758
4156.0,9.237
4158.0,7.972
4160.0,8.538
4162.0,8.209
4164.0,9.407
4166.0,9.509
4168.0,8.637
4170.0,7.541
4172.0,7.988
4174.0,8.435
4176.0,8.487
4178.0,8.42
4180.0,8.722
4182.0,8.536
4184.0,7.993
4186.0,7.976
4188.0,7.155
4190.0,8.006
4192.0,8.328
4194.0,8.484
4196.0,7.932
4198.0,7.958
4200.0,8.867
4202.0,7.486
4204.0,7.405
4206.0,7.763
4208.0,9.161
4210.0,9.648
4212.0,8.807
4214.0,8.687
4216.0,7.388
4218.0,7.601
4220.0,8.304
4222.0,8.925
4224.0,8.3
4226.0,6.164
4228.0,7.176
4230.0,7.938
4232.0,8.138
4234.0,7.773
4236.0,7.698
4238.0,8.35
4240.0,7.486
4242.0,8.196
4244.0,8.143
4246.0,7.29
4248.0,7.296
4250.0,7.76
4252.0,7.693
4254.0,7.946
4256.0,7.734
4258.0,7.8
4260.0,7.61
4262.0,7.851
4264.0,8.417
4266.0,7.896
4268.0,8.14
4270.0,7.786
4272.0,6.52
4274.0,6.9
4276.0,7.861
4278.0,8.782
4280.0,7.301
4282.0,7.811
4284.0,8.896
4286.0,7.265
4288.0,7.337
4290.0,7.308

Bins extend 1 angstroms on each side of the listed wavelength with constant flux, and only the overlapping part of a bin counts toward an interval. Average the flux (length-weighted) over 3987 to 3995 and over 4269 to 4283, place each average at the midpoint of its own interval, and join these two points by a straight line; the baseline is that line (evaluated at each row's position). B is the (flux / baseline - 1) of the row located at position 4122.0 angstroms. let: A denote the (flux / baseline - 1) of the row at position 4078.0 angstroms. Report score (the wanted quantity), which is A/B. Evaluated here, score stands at -1.9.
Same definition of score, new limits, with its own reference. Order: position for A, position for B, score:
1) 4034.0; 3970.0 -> -0.1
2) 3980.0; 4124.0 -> -0.1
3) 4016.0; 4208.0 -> 0.9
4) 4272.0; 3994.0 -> 1.6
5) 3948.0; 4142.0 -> -1.0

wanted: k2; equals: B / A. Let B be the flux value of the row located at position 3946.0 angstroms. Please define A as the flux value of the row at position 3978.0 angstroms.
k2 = 1.07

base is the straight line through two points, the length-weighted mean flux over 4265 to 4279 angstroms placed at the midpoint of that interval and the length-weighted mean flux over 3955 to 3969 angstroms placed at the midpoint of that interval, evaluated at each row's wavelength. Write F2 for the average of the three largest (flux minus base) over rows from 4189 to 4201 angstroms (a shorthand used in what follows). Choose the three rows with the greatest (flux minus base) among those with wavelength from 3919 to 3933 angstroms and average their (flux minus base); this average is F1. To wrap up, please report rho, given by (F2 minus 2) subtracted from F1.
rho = 3.3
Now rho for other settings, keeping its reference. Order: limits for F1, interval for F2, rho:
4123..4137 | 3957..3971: 3.4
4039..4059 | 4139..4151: 3.1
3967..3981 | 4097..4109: 2.9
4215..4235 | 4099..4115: 1.3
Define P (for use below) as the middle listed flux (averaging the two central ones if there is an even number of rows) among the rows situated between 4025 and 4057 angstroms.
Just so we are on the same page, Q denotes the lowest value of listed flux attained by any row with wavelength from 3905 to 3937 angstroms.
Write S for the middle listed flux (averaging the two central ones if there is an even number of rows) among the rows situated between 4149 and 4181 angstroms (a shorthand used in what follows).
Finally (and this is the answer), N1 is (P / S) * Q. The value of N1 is 0.7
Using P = 8.01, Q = 0.7363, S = 8.46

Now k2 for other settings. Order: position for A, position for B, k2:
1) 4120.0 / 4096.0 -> 0.93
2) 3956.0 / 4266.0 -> 1.12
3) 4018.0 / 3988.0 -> 0.99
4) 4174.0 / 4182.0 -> 1.01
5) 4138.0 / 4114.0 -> 0.98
